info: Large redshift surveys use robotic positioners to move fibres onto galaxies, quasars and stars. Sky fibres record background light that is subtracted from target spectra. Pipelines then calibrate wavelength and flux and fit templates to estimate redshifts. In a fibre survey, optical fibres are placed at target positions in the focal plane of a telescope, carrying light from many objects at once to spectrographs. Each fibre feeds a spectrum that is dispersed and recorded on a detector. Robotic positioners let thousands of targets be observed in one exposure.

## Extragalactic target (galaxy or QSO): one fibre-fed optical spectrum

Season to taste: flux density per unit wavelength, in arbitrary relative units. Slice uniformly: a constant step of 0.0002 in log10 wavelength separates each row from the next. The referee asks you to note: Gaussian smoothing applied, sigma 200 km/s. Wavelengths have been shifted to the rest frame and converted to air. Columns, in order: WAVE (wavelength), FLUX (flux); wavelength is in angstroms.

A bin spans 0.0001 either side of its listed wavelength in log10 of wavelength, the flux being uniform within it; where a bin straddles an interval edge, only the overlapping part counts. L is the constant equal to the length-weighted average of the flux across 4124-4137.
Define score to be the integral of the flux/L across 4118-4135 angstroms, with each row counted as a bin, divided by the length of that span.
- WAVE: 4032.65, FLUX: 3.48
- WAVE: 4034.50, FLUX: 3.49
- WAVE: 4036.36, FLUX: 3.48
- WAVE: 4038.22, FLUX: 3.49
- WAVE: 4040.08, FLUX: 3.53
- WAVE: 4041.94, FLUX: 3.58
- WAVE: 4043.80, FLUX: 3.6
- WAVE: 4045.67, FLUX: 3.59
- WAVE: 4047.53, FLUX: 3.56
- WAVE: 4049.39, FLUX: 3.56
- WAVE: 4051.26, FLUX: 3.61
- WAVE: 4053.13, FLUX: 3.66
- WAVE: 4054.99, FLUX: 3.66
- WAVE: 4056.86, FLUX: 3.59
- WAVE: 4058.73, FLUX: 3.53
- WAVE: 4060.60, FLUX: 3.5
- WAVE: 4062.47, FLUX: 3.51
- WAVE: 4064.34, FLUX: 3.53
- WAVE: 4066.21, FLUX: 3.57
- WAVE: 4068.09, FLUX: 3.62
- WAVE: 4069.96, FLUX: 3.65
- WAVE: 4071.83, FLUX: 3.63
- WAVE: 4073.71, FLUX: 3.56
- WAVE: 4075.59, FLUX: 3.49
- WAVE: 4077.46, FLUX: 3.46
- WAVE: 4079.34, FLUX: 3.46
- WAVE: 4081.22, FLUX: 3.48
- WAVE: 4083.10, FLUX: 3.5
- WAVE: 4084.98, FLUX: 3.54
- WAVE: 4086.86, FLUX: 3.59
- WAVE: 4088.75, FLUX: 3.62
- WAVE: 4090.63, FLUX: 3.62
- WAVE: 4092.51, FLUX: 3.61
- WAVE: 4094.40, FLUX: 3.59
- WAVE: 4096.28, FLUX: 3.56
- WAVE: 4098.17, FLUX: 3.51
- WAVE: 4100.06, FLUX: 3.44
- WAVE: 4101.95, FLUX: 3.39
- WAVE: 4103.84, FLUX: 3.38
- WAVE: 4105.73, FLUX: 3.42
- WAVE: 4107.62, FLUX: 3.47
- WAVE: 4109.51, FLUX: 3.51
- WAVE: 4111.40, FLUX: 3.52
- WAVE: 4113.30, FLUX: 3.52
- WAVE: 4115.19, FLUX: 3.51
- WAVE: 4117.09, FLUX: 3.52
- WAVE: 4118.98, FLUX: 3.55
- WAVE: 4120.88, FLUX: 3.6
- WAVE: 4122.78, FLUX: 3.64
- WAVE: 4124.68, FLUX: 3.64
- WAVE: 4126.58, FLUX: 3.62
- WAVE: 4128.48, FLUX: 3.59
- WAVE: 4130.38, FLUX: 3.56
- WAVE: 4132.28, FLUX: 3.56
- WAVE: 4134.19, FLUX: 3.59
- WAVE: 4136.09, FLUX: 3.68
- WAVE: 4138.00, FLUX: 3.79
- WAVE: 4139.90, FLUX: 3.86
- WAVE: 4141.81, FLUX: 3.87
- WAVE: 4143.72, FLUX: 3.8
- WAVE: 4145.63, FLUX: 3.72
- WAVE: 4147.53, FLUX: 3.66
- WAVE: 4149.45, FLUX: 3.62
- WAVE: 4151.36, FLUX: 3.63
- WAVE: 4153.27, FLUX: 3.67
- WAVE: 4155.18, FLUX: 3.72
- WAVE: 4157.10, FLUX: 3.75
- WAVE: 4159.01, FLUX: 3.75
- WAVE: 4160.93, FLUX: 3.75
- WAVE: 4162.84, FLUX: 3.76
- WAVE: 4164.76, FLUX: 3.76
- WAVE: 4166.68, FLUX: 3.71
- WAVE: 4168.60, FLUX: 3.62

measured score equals 1.00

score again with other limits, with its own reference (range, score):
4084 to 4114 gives 0.98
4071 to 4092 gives 0.98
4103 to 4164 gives 1.01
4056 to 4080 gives 0.98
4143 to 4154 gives 1.02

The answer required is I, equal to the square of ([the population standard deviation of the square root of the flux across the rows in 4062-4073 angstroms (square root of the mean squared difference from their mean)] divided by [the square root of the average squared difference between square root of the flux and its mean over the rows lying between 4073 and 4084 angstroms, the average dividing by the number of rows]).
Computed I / 2.3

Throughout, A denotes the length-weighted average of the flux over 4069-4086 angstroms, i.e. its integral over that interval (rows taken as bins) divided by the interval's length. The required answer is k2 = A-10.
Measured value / -6.47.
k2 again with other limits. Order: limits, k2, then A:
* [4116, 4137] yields -6.41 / 3.59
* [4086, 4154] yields -6.40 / 3.60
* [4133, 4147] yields -6.25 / 3.75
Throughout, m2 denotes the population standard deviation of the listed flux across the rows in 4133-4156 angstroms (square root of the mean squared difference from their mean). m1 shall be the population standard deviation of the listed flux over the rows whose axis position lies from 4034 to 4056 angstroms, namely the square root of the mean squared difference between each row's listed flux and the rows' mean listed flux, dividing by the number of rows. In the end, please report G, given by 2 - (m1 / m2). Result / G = 1.34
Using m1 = 0.059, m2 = 0.09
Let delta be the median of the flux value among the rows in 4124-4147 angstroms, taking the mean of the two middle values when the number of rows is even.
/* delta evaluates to 3.66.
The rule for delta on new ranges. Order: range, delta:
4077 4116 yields 3.51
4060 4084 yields 3.51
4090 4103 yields 3.56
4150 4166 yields 3.75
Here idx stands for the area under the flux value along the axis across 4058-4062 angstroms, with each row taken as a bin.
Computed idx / 14.1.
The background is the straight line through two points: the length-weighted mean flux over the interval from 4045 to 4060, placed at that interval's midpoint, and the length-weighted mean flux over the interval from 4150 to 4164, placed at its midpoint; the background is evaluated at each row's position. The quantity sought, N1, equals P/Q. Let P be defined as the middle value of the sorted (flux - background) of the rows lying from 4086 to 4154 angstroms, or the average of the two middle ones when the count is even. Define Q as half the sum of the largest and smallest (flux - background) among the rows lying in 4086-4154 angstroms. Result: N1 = 1.6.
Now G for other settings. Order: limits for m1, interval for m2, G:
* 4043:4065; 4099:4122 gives 1.20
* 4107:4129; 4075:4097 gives 1.08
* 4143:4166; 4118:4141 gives 1.40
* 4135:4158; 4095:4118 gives 0.55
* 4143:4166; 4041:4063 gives 0.88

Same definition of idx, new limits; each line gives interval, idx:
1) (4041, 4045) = 14.3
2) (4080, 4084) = 13.9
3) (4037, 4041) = 14.0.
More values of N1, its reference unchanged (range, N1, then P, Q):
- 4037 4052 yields 0.4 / -0.01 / -0.034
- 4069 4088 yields 1.7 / -0.11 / -0.065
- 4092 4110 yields 1.1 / -0.17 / -0.153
